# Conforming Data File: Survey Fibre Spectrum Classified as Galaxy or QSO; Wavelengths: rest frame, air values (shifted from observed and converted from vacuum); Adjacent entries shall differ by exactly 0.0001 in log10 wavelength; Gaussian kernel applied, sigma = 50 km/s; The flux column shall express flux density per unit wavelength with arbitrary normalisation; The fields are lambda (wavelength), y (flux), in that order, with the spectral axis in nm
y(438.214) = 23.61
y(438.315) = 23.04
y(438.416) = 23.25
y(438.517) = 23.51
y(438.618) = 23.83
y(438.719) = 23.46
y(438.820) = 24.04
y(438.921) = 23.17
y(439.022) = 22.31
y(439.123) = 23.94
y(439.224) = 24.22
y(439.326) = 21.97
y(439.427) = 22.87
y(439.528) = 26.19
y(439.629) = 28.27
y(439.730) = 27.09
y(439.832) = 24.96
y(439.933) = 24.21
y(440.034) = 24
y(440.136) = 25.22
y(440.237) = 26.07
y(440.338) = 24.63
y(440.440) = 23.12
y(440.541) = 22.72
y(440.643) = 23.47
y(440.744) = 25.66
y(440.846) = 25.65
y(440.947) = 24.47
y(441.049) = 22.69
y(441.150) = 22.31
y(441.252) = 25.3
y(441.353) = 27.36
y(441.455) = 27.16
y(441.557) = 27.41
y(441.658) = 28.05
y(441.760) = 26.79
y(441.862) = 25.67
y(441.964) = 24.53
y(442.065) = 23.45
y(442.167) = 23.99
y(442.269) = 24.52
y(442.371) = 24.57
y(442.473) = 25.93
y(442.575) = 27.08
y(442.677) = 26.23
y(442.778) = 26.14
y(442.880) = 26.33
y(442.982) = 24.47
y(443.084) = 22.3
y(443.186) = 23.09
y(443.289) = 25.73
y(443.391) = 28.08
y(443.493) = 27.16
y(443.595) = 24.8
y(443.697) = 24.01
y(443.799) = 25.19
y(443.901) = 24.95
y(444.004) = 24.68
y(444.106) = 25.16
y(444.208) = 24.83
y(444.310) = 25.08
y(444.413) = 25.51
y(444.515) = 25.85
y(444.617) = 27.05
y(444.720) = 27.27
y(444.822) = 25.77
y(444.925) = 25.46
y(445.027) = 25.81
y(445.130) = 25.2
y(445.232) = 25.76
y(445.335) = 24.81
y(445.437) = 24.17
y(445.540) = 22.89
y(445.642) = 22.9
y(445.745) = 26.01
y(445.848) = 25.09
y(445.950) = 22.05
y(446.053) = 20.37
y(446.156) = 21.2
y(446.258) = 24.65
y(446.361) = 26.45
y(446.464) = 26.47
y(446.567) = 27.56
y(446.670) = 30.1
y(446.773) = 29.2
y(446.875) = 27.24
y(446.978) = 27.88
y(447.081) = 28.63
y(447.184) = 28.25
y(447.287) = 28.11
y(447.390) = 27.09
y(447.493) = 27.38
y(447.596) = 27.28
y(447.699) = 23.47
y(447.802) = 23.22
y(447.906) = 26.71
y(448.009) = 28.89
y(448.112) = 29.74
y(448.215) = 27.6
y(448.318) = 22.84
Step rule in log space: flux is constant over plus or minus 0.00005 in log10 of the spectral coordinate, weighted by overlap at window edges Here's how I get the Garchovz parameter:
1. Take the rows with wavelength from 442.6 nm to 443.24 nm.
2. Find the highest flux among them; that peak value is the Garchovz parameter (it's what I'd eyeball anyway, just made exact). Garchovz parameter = 26.33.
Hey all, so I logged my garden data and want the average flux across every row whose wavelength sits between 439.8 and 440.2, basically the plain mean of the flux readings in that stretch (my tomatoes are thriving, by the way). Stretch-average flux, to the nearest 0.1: 24.6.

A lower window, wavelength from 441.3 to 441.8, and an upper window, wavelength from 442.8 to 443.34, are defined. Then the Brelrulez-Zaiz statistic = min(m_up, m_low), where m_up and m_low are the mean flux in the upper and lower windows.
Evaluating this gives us 24.4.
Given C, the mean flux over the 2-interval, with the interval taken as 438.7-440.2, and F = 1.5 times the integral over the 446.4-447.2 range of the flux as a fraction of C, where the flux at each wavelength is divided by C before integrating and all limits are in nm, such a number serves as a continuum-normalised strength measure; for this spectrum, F 1.4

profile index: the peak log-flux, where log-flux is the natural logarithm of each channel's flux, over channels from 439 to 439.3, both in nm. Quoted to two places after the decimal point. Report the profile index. 3.19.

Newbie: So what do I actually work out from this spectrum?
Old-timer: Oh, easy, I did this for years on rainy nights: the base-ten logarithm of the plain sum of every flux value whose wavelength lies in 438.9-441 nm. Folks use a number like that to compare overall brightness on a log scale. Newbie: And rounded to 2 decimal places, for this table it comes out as 2.71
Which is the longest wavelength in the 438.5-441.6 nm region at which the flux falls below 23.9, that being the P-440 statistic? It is 441.150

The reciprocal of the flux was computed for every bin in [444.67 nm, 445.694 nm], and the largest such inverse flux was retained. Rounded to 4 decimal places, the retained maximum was 0.0437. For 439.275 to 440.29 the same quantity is 0.0455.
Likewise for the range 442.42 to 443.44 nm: 0.0448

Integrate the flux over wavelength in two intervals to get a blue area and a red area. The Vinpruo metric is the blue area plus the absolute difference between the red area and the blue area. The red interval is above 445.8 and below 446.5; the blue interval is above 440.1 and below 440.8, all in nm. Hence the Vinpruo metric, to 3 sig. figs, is 17.6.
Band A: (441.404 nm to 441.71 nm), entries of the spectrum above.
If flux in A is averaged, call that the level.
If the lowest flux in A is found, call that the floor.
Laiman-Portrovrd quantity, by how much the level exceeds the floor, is 0.4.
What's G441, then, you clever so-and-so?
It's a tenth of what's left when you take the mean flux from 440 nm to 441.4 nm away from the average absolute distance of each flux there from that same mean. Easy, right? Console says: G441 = -2.33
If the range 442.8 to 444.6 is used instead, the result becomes -2.42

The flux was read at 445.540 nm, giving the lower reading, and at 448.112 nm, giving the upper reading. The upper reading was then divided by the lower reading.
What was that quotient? 1.30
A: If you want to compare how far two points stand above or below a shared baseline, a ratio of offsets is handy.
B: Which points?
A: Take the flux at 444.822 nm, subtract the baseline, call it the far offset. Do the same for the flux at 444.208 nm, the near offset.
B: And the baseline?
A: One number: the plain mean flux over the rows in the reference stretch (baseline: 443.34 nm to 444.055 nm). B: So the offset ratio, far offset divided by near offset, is -0.3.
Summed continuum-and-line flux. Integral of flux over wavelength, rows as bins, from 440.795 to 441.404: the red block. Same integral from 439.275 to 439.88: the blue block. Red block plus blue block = 30.3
